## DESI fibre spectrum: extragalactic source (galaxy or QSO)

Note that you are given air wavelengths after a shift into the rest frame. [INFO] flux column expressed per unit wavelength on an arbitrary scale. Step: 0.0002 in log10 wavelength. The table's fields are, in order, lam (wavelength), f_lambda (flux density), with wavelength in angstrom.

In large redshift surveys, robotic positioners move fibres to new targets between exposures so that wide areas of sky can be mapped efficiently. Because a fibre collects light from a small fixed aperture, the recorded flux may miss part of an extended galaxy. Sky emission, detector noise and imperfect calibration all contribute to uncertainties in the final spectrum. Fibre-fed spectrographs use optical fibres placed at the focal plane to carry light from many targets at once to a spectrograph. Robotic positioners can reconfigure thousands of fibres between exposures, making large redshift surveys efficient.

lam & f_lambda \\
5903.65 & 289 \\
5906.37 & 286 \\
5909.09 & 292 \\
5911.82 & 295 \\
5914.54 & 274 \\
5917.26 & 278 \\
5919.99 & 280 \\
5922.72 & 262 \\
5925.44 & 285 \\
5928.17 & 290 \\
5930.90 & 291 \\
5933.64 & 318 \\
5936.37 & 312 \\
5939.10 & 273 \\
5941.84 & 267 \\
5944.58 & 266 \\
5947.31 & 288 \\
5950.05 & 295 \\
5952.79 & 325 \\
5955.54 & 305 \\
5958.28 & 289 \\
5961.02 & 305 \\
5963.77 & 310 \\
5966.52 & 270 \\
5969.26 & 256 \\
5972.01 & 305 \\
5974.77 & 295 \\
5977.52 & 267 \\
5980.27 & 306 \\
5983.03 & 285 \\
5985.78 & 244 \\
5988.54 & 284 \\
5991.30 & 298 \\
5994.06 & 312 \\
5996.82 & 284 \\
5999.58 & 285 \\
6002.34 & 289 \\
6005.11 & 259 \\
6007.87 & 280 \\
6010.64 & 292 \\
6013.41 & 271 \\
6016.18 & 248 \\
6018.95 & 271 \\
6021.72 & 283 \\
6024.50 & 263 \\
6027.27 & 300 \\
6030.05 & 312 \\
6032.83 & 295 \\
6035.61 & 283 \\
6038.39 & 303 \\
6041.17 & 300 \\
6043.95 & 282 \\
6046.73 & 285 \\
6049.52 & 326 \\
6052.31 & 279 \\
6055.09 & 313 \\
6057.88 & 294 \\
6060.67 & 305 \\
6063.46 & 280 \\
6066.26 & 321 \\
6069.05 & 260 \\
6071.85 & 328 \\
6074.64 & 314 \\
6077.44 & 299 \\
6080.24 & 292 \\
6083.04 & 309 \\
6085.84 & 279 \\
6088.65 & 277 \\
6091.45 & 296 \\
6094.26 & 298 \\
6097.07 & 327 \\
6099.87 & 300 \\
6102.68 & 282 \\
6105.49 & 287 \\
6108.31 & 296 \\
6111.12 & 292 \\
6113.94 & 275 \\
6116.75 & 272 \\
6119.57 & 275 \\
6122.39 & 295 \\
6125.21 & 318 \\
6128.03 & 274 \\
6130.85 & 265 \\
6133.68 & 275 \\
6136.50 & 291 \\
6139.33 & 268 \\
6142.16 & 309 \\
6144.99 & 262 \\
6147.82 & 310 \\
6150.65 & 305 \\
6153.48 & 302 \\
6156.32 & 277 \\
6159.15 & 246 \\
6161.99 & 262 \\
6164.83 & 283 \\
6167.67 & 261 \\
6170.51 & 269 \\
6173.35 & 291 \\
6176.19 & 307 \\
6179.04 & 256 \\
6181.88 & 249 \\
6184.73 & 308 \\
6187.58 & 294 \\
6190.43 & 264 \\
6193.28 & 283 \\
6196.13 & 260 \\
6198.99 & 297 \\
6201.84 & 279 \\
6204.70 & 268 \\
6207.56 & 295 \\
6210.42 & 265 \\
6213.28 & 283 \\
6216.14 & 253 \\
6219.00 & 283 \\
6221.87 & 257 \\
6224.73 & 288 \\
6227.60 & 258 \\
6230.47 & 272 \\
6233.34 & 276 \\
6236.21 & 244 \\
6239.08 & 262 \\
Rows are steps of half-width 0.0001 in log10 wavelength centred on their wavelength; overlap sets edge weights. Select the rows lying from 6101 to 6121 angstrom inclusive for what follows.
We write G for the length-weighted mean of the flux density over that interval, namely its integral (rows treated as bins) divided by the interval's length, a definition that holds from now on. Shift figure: 283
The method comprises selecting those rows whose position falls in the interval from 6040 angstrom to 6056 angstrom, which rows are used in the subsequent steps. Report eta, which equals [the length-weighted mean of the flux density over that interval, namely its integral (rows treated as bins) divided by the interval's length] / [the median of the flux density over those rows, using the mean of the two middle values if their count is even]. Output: 1.02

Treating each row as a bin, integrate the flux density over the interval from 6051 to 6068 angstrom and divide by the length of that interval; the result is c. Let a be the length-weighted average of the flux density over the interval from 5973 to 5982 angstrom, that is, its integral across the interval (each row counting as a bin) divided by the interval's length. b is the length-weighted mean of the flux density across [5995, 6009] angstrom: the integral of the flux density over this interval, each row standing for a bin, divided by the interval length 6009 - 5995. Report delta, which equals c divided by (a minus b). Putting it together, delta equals 33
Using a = 290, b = 281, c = 298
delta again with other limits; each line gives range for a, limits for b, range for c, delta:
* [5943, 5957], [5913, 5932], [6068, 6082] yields 20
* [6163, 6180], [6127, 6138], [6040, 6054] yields 163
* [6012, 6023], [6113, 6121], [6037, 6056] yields -51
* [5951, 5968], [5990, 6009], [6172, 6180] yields 21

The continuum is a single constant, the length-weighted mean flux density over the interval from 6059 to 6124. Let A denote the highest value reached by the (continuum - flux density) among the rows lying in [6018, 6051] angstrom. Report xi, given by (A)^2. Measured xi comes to 955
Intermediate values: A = 30.9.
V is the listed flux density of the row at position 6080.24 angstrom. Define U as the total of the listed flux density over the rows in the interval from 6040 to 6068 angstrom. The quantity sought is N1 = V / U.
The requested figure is 0.098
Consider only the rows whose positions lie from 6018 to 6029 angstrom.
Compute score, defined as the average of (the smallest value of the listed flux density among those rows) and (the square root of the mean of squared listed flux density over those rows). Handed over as 271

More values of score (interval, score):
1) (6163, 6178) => 272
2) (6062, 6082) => 280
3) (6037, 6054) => 288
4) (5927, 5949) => 277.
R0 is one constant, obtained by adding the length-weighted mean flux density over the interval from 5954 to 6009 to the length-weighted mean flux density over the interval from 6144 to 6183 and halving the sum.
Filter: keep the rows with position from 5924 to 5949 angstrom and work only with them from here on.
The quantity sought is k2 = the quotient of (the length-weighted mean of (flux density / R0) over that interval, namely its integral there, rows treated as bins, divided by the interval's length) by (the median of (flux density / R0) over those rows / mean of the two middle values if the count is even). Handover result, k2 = 1.00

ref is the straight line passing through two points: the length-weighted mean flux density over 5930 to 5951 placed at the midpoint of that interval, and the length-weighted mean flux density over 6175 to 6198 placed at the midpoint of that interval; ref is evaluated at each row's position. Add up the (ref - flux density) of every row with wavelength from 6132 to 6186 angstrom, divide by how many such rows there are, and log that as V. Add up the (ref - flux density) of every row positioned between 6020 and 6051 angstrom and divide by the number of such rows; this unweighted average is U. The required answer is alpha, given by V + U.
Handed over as -11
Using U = -9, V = -1.7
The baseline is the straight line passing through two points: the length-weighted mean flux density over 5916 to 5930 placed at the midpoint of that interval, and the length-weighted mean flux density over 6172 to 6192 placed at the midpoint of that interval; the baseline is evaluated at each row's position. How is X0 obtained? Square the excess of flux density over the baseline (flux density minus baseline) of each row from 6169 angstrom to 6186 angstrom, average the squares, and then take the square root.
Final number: 23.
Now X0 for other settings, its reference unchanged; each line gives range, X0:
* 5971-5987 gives 22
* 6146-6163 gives 24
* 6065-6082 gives 31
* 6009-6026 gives 17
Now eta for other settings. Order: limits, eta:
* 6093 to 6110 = 1.00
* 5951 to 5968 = 0.98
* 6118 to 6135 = 1.03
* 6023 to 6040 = 0.98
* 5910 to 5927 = 1.00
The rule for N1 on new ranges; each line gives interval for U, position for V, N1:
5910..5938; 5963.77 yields 0.107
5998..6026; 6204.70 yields 0.098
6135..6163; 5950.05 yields 0.104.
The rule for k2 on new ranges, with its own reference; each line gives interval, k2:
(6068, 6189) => 0.99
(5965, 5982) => 1.00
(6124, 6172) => 1.02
